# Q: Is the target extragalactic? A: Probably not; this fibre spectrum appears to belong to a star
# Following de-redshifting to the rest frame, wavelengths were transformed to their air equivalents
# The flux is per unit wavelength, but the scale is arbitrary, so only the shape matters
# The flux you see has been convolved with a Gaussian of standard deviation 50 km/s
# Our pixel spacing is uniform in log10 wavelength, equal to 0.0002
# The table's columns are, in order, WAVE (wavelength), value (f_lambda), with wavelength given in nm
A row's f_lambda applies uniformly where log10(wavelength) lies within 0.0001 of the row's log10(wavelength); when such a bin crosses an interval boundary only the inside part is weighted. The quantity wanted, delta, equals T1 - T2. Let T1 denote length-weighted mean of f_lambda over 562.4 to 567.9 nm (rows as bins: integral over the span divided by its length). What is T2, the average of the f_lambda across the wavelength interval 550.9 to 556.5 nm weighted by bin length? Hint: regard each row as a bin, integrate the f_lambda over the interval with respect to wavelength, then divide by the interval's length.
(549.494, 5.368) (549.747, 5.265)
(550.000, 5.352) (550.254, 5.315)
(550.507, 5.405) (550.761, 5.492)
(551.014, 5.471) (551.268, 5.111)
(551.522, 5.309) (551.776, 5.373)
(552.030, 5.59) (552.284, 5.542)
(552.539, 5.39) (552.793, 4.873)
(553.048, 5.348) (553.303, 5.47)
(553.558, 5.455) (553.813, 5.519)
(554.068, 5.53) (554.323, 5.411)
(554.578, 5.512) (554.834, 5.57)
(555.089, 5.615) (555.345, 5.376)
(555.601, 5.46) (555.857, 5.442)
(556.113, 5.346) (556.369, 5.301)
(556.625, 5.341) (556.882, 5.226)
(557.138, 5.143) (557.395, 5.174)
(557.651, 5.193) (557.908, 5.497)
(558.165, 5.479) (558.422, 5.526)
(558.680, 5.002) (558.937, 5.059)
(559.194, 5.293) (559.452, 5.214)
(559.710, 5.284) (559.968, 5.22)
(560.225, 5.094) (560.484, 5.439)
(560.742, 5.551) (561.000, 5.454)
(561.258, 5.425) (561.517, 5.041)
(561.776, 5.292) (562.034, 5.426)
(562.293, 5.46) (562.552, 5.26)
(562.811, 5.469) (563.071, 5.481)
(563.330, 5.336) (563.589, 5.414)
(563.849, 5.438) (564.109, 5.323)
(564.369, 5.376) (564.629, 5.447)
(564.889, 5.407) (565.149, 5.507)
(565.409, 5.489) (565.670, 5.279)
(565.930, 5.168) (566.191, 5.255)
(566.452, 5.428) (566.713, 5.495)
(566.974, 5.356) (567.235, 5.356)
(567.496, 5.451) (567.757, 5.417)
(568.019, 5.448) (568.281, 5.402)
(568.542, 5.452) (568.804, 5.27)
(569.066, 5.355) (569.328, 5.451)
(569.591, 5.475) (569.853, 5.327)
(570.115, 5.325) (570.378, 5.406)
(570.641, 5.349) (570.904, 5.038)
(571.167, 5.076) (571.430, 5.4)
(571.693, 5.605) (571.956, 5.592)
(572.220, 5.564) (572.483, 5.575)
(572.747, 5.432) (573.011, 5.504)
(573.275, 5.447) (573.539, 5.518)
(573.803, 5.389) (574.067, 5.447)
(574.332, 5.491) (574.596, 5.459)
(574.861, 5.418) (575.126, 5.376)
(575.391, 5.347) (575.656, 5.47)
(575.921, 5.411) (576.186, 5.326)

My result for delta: -0.021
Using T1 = 5.39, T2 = 5.41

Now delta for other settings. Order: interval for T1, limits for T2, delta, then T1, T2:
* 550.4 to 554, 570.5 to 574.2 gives -0.040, 5.38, 5.42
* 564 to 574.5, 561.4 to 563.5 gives 0.053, 5.40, 5.35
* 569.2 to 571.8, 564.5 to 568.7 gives -0.056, 5.34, 5.40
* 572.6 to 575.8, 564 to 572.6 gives 0.051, 5.44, 5.39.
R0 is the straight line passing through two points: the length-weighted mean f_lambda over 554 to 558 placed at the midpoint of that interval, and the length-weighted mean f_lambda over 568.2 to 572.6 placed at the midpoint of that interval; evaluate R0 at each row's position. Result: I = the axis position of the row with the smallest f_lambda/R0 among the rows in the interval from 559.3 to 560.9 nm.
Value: 560.225 nm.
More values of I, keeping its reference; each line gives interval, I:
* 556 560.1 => 558.680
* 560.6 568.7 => 561.517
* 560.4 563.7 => 561.517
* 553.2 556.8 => 556.369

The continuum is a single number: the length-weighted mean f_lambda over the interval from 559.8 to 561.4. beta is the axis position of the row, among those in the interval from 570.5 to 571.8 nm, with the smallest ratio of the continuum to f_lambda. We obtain 571.693 nm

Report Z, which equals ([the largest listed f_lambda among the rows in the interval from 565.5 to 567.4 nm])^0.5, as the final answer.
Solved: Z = 2.34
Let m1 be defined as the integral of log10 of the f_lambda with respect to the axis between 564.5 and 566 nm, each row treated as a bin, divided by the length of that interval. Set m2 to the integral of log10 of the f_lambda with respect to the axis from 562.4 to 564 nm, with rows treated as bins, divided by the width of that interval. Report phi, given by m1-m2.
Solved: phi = 0.000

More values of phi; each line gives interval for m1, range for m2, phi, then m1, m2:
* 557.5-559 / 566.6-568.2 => -0.010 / 0.724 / 0.734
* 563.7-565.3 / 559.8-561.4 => 0.005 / 0.734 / 0.729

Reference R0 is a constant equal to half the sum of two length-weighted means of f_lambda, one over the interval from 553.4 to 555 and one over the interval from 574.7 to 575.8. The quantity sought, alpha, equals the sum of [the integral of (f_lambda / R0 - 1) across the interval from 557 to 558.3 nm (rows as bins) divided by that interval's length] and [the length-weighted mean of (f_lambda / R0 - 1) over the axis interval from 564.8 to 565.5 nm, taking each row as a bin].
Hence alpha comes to -0.025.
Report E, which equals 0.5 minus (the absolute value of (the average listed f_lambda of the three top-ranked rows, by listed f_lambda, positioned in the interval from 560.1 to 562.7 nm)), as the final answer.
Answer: -4.99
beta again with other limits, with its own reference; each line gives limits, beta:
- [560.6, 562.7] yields 560.742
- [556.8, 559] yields 558.422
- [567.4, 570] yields 569.591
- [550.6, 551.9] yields 550.761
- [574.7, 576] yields 575.656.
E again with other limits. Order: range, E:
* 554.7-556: -5.05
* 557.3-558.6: -5.00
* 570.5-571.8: -4.95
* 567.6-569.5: -4.95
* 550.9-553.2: -5.03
